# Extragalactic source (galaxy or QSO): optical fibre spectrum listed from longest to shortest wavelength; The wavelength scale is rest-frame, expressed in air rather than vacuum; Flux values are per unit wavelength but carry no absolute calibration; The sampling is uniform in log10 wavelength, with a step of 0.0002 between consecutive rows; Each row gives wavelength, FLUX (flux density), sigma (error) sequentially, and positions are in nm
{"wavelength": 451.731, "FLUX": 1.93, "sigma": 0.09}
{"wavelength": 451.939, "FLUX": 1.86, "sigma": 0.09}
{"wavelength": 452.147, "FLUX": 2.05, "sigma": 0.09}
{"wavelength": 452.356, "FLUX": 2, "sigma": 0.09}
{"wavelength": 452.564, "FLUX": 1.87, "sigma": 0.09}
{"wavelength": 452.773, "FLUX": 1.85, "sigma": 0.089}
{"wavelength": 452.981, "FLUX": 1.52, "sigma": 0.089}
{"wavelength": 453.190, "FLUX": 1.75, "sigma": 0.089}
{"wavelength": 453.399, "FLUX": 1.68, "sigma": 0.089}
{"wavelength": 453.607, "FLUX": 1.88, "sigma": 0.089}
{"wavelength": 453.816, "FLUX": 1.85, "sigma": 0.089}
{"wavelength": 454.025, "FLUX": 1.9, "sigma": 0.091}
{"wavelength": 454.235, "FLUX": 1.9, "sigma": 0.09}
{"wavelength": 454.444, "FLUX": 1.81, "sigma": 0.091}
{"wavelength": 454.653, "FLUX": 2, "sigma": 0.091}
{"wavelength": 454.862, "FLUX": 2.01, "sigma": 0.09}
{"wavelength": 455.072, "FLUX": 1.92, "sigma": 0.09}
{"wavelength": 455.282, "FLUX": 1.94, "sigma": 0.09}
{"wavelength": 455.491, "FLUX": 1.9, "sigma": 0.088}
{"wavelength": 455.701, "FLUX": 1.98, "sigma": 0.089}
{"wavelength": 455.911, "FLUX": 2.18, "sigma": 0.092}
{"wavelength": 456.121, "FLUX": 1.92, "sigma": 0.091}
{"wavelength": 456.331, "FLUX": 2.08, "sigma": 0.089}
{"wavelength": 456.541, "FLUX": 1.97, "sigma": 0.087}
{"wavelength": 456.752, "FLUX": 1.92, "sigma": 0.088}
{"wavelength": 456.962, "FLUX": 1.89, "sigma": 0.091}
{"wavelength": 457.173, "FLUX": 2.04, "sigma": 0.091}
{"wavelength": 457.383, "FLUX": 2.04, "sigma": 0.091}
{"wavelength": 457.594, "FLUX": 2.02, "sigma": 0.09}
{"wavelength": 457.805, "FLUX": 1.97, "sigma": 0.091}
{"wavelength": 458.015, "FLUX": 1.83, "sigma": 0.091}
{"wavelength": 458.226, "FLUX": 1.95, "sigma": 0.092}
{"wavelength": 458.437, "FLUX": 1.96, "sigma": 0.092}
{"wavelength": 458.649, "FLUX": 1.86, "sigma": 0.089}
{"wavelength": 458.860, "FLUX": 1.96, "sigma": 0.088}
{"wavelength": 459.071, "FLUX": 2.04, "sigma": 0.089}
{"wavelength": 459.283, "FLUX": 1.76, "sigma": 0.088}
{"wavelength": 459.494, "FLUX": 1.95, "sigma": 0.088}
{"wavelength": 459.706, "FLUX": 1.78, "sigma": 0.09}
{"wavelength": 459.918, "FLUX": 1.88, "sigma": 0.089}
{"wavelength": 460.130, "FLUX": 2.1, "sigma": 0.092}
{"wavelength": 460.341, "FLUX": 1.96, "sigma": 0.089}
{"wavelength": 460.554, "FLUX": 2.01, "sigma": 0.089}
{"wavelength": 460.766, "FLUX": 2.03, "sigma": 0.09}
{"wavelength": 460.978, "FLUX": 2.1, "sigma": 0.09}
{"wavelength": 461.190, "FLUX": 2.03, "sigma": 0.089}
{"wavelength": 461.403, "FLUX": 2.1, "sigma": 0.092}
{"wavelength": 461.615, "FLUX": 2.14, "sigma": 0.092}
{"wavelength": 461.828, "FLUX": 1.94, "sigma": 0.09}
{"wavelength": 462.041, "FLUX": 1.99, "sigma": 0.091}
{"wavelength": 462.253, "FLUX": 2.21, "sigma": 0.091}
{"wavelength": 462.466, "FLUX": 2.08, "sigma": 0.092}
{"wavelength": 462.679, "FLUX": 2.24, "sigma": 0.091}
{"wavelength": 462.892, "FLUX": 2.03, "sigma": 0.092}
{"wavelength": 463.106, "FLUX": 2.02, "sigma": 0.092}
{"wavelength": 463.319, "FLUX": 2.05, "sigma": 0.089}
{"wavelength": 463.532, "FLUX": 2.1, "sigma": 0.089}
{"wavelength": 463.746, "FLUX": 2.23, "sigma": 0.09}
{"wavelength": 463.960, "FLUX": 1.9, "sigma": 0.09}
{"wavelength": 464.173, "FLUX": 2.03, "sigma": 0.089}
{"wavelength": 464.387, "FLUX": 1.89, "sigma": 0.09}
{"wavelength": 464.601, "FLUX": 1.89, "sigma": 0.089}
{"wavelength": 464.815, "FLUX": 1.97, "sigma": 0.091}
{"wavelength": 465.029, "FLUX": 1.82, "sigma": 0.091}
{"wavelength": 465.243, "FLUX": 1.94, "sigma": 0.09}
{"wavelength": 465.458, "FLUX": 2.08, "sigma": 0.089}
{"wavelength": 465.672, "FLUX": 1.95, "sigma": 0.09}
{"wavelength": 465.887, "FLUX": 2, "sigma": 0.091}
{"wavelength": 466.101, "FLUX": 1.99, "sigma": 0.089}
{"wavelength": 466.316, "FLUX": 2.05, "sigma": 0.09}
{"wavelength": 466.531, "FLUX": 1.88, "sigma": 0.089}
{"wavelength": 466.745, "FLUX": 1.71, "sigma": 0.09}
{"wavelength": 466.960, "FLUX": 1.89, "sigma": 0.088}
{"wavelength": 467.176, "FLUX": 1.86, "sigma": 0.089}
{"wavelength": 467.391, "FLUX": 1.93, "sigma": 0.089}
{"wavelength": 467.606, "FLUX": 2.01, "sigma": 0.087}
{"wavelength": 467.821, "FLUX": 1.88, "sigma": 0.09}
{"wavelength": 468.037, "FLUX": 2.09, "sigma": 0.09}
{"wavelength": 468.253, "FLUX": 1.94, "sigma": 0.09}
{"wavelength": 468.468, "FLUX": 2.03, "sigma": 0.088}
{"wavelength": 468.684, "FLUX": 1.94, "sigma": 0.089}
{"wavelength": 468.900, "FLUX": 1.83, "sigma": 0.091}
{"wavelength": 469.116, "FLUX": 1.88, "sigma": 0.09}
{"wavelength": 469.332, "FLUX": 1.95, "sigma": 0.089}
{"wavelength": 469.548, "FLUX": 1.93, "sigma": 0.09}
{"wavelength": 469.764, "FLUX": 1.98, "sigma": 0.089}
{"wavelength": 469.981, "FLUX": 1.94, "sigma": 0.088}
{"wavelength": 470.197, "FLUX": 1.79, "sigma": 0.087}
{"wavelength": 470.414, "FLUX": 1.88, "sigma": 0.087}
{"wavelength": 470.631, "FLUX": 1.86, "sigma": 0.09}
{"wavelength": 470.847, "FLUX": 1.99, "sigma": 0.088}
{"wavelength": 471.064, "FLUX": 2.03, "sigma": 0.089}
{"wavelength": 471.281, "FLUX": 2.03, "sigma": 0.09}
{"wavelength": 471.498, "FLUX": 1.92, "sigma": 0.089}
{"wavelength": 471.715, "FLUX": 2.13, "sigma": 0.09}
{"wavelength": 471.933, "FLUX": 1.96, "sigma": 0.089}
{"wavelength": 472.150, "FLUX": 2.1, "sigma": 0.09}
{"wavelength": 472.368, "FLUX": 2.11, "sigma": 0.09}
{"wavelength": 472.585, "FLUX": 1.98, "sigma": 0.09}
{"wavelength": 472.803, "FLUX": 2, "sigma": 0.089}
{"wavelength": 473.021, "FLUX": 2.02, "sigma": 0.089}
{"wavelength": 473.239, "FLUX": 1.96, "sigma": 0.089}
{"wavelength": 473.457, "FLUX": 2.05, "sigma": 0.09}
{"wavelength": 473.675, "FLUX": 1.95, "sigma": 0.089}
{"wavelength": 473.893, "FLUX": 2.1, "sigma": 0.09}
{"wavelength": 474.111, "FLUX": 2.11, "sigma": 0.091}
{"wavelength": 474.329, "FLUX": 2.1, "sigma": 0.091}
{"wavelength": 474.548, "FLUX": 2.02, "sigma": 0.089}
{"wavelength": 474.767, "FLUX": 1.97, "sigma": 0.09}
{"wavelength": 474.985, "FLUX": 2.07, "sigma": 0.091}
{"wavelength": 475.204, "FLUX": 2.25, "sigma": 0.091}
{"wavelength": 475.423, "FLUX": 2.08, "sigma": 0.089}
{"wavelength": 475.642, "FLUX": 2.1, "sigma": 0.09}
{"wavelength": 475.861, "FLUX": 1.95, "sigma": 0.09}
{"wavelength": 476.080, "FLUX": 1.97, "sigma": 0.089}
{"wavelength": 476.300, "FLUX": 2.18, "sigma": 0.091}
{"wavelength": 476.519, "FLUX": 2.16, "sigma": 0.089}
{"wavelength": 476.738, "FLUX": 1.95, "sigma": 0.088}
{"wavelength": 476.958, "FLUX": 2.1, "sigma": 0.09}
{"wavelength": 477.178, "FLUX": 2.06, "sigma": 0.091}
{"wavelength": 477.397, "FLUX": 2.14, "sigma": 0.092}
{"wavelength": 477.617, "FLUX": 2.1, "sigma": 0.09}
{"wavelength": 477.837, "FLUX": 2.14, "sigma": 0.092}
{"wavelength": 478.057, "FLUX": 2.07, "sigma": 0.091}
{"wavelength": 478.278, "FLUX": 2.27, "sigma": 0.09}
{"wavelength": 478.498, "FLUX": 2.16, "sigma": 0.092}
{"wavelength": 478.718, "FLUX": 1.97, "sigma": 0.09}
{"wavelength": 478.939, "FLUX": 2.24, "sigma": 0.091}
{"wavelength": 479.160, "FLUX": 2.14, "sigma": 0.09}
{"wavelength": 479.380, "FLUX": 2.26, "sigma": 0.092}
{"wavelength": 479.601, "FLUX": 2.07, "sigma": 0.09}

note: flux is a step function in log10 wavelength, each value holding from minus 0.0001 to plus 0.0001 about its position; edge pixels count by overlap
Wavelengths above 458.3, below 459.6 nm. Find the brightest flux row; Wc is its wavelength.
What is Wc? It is 459.071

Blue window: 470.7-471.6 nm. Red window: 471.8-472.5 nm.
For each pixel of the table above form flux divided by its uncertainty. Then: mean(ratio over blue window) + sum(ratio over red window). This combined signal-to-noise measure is 91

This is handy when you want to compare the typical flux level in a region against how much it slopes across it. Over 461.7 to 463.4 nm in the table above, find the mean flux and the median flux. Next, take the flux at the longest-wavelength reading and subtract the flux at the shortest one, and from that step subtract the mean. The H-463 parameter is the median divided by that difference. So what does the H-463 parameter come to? -1.04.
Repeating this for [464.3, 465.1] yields -0.96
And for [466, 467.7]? -1.01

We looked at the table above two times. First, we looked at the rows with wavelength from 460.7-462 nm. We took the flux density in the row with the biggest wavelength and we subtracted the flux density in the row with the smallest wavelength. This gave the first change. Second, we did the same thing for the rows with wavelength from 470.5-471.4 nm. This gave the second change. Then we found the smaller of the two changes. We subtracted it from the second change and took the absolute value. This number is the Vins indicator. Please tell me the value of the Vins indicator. 0.26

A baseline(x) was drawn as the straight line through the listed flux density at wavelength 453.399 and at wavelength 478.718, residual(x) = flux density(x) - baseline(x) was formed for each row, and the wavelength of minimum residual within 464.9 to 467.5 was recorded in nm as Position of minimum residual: 466.745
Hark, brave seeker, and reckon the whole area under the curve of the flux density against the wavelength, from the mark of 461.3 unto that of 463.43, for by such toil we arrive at 4.43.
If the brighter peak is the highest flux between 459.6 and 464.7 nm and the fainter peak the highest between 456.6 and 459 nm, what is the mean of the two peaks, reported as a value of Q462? 2.140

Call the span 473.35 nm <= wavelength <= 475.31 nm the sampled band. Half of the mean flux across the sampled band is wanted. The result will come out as 1.03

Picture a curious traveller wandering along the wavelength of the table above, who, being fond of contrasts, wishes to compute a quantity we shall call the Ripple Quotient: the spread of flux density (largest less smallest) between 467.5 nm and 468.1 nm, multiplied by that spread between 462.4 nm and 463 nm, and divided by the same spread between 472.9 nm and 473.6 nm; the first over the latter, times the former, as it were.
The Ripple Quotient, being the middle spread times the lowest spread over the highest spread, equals 0.49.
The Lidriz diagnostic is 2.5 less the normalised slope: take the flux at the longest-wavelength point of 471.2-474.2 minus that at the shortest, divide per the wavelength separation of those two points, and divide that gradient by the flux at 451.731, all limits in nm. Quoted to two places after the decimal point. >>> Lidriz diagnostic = 2.49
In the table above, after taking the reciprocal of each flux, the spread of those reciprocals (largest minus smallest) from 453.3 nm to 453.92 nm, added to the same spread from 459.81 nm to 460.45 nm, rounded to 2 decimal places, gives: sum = 0.12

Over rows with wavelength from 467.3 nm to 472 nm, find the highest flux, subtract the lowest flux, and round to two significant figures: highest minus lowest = 0.34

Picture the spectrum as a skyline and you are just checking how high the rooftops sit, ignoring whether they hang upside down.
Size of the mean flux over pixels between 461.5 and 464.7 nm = 2.05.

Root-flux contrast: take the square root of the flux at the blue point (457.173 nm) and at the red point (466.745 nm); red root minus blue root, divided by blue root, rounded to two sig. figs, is -0.084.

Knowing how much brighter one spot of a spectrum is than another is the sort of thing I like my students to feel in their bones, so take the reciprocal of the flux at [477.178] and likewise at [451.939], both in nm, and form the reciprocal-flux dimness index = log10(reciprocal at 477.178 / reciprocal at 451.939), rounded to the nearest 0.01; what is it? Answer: -0.04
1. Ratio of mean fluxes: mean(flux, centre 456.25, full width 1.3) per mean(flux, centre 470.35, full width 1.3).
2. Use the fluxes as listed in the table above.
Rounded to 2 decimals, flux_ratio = 1.05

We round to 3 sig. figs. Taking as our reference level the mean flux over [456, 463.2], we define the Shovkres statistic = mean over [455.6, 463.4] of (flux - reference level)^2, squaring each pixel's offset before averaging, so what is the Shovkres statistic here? 0.0113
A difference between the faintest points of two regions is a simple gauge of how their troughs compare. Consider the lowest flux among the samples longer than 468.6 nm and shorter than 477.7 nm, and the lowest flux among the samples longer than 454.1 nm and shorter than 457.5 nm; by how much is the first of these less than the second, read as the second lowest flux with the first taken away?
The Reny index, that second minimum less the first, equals 0.0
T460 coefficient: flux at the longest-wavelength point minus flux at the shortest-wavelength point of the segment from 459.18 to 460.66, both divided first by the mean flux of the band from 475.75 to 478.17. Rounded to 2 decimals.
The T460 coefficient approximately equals 0.12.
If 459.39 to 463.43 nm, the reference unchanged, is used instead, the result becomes 0.05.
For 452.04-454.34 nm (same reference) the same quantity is -0.07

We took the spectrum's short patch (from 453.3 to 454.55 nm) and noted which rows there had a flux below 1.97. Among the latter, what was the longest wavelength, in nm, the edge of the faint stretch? 454.444 nm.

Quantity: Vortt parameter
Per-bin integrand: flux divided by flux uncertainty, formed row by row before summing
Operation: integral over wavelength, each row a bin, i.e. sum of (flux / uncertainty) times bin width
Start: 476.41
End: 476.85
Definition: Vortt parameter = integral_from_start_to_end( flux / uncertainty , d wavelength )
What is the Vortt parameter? 10.2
